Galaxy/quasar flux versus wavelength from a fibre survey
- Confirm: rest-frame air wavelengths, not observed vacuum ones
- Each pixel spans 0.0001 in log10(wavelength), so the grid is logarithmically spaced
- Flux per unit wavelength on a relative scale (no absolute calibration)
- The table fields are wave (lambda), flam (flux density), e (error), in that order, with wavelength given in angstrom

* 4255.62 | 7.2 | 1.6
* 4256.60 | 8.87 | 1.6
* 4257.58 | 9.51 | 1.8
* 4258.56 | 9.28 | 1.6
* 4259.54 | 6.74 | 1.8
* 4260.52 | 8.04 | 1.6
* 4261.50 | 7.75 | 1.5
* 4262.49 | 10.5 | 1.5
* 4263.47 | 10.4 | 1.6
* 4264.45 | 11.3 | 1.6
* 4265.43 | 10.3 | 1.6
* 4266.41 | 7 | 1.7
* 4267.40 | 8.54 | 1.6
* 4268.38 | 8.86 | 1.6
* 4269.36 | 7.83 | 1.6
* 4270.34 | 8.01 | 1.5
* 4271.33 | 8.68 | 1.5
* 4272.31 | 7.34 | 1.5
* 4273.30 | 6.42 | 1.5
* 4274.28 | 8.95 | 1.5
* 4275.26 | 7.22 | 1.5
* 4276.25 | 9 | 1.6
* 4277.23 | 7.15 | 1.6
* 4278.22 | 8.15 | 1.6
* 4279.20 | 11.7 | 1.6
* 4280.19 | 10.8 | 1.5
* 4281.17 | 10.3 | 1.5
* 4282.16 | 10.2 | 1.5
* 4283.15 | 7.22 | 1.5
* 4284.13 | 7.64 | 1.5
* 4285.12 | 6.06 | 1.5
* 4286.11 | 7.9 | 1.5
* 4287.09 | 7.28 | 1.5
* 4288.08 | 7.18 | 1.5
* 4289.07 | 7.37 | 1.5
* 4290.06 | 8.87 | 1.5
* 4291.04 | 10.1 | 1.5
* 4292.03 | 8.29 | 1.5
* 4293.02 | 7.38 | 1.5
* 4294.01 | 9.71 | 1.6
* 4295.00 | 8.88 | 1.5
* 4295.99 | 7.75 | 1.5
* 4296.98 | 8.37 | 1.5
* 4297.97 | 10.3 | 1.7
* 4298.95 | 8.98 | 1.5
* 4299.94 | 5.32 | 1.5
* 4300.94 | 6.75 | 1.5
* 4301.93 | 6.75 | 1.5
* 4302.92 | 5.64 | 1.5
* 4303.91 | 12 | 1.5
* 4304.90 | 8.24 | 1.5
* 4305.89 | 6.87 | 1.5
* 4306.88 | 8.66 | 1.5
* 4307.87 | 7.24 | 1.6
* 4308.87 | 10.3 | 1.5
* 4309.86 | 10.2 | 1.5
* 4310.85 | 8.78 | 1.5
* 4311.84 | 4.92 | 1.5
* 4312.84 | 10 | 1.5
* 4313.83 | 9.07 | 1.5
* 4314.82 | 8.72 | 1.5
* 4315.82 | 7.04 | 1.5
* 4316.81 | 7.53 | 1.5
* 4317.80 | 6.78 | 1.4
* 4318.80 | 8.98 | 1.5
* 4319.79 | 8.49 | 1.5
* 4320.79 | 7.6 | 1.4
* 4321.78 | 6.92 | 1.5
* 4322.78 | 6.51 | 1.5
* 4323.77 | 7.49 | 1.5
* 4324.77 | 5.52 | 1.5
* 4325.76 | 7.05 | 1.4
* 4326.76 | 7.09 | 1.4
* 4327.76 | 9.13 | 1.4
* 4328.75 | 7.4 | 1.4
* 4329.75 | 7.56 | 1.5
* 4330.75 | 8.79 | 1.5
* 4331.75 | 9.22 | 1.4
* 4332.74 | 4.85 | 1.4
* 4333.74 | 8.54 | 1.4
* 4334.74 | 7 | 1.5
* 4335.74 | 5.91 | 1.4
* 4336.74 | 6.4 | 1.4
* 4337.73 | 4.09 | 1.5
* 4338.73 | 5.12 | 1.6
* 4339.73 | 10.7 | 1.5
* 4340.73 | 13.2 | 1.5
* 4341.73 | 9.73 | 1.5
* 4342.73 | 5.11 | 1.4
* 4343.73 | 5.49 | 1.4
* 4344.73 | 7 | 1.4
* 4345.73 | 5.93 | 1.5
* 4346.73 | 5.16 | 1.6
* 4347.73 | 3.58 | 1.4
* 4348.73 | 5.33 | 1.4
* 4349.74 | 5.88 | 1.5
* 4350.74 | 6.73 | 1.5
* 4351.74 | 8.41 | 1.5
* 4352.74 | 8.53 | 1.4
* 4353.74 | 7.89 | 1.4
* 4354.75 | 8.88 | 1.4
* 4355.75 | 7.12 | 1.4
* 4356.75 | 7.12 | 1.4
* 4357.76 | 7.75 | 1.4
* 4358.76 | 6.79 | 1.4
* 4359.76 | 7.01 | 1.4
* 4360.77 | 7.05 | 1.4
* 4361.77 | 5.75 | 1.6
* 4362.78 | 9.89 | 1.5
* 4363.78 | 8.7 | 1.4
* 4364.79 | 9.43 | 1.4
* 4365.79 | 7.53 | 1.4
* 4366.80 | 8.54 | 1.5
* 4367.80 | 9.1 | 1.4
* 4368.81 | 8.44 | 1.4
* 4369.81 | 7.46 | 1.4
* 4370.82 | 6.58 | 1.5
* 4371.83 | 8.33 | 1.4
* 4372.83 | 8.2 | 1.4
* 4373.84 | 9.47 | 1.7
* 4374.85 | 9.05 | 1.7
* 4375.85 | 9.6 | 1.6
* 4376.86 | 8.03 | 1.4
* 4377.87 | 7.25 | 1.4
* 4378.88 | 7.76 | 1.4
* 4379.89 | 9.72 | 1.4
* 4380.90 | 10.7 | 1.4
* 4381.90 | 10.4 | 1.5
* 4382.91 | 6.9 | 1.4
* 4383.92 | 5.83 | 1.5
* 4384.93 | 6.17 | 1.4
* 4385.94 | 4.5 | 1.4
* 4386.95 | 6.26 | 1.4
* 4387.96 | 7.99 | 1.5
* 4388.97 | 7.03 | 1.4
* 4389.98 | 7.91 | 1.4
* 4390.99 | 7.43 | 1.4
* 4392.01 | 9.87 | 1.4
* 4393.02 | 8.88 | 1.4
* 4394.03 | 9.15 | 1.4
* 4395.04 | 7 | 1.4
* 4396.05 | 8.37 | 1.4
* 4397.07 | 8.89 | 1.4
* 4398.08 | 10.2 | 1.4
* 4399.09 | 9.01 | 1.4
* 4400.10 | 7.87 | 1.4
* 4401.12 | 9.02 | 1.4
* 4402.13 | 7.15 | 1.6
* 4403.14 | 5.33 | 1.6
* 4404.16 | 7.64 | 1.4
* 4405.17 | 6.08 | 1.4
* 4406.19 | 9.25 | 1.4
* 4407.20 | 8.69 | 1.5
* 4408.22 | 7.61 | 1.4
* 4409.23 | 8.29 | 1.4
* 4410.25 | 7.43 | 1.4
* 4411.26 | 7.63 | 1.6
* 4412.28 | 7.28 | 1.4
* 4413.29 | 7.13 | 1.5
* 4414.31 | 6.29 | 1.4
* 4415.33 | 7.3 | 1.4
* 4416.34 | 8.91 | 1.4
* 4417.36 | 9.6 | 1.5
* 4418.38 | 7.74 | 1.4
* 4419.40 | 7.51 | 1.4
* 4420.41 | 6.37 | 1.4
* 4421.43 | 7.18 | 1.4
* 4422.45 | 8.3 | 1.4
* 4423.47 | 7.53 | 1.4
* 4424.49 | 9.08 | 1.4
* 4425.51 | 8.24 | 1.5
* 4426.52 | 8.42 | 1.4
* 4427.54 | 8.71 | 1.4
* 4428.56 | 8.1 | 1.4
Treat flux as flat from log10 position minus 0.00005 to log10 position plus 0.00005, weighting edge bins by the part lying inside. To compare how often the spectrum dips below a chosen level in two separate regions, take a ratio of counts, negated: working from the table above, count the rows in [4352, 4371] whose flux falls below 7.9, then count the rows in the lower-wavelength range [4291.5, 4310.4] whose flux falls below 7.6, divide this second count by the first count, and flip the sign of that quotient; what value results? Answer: -0.64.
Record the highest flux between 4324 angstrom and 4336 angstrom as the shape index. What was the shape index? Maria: 9.22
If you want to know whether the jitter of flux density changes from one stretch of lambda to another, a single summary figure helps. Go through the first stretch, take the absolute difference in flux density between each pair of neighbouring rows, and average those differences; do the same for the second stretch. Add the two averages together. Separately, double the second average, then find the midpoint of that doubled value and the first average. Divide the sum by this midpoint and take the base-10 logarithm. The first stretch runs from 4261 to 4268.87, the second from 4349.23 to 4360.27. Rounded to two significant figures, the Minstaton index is 0.17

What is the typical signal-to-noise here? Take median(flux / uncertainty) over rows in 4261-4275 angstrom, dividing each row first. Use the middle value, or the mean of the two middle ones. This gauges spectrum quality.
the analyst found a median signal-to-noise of 5.44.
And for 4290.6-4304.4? 5.55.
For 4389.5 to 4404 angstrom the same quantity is 6.16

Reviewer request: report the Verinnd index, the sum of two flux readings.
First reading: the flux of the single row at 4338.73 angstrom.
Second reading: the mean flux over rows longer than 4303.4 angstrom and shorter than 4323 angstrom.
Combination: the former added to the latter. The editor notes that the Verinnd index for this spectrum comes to 13.4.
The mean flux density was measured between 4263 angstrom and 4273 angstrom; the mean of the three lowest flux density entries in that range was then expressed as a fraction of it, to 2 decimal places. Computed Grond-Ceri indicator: 0.84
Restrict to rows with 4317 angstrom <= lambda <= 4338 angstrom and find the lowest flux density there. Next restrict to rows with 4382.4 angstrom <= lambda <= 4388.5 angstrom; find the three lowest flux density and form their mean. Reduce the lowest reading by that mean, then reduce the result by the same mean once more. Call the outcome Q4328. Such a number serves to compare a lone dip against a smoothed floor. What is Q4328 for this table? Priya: -7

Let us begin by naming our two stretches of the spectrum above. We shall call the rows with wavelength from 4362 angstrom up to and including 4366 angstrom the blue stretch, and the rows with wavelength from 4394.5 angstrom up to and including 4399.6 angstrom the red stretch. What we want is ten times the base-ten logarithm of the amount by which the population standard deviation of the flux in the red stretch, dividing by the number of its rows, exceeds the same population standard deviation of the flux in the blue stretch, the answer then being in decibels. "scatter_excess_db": -8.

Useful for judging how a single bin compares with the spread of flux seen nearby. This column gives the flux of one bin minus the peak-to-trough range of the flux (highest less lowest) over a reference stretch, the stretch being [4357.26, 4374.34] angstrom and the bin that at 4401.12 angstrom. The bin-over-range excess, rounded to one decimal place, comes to 4.9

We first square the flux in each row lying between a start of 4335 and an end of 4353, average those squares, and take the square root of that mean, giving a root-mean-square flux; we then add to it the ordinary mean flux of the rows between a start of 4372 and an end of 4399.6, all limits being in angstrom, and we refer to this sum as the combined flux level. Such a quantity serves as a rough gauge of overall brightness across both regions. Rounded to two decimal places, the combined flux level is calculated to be 15.41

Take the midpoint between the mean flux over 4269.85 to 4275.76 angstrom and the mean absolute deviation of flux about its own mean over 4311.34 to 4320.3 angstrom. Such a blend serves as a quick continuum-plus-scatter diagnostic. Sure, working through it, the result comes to 4.50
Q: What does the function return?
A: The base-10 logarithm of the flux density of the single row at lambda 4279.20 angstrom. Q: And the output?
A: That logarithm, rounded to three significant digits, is 1.07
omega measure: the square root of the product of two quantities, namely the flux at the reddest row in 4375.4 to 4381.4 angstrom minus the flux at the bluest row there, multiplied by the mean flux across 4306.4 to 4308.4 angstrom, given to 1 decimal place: 3.0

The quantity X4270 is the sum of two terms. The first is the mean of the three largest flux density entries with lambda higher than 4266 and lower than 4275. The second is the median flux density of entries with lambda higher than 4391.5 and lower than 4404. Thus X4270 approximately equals 17.7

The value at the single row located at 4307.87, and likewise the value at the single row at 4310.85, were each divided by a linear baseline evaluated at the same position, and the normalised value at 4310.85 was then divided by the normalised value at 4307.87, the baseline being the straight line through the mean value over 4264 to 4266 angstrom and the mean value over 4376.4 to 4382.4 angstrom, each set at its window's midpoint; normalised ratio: 1.22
